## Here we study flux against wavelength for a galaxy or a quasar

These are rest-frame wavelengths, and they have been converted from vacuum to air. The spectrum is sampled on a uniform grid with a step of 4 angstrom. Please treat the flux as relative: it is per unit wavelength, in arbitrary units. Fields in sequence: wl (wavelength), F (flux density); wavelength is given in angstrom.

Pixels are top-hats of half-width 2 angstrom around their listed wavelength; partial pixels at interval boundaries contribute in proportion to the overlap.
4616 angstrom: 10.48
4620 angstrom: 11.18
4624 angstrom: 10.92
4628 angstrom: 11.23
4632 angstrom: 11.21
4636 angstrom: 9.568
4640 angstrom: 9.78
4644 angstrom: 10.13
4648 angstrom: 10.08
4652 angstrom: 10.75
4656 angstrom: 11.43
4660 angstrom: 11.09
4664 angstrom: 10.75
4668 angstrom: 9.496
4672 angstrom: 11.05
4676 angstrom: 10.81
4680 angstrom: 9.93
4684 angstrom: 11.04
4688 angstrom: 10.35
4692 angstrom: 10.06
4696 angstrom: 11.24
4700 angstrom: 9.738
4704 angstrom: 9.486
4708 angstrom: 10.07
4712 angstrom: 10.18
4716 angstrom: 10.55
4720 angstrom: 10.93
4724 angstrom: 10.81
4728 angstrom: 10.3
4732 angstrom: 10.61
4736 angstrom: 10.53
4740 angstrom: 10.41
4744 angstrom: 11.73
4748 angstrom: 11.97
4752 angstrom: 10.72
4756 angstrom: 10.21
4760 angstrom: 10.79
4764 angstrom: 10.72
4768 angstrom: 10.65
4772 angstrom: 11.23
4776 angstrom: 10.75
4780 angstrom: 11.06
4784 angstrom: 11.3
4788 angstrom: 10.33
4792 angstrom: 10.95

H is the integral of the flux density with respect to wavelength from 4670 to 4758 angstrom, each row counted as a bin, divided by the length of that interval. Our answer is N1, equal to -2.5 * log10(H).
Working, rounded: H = 10.6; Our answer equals -2.56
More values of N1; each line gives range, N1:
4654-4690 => -2.57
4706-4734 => -2.55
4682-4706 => -2.53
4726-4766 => -2.58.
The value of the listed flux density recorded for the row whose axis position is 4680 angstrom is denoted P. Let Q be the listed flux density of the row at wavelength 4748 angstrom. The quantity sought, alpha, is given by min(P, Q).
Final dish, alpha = 9.9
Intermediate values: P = 9.93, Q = 11.97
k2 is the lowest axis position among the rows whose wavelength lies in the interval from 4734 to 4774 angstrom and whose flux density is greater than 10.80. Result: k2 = 4744 angstrom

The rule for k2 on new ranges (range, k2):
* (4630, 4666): 4632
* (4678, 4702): 4684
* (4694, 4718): 4696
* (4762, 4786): 4772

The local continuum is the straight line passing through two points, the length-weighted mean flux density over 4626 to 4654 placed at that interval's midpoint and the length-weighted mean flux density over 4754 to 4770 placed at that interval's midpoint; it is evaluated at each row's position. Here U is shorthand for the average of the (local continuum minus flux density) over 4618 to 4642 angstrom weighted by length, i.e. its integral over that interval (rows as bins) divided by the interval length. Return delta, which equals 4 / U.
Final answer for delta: -15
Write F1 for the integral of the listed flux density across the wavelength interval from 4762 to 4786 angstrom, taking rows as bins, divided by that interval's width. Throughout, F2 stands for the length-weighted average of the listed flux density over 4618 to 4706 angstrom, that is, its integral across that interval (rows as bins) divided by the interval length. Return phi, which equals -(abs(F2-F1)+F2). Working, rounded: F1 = 11.0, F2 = 10.51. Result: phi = -11.0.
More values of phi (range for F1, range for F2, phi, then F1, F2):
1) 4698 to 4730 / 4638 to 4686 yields -10.8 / 10.3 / 10.53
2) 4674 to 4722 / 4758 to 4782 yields -11.4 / 10.4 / 10.87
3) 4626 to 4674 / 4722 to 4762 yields -11.1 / 10.5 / 10.81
